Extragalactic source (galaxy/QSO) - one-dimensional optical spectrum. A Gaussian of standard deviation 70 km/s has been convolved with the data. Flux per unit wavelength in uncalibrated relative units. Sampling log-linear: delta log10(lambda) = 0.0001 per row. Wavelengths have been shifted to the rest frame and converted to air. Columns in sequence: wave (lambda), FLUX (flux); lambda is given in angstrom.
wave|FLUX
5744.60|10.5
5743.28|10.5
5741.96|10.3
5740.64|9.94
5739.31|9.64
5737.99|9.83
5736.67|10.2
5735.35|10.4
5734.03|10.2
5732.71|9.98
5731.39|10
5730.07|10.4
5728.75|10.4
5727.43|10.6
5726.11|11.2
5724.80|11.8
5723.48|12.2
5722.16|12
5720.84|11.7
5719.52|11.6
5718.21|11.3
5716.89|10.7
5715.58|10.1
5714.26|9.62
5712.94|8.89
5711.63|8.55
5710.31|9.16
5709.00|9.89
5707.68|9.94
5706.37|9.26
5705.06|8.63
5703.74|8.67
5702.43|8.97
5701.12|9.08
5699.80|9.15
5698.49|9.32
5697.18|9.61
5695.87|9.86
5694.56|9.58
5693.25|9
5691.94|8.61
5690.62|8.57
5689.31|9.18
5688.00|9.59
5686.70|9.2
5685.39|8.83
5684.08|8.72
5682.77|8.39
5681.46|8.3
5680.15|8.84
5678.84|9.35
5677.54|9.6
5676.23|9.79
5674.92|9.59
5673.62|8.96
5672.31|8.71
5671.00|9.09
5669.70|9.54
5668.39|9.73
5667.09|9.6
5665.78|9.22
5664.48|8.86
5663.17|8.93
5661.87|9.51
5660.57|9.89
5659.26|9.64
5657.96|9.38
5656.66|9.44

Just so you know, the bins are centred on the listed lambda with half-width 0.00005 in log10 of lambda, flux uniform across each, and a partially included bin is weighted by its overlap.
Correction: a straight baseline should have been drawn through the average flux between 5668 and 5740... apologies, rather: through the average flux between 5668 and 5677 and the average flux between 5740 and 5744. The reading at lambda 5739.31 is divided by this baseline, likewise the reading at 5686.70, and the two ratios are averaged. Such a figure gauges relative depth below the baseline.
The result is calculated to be 0.95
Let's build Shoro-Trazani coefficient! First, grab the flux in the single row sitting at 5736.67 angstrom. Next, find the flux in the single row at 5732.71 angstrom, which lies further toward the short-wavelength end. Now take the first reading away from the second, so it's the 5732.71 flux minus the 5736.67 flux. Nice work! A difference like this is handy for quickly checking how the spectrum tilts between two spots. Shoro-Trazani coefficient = -0.2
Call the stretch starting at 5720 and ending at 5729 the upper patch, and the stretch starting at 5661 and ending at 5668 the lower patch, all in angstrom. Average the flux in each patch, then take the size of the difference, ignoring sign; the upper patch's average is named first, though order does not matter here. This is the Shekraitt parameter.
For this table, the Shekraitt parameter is 2.2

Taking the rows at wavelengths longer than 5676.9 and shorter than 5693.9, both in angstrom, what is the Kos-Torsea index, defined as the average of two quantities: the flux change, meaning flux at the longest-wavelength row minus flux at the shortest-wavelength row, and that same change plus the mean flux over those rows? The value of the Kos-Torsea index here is 3.9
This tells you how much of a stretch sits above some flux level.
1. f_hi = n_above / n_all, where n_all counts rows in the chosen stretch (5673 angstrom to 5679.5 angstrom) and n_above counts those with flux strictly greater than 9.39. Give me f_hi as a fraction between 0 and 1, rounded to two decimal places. 0.60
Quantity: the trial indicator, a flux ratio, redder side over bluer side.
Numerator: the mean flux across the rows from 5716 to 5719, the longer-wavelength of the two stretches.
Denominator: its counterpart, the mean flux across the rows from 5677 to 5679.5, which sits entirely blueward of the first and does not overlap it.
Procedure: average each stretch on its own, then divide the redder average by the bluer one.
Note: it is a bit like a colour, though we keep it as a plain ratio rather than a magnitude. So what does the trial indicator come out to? 1.16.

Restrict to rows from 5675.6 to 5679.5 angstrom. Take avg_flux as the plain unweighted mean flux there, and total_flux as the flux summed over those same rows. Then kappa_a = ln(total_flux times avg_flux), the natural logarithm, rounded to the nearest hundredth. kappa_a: 5.62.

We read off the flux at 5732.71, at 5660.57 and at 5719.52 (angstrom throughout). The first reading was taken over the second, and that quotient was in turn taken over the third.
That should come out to 0.087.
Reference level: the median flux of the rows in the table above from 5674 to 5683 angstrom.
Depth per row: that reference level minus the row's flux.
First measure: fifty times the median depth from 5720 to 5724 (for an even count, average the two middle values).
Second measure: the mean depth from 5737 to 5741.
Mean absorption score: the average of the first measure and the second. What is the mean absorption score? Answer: -66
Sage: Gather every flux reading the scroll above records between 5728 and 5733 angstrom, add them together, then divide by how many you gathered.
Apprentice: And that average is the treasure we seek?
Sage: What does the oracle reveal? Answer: 10.2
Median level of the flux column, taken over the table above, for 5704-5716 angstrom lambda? 9.26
